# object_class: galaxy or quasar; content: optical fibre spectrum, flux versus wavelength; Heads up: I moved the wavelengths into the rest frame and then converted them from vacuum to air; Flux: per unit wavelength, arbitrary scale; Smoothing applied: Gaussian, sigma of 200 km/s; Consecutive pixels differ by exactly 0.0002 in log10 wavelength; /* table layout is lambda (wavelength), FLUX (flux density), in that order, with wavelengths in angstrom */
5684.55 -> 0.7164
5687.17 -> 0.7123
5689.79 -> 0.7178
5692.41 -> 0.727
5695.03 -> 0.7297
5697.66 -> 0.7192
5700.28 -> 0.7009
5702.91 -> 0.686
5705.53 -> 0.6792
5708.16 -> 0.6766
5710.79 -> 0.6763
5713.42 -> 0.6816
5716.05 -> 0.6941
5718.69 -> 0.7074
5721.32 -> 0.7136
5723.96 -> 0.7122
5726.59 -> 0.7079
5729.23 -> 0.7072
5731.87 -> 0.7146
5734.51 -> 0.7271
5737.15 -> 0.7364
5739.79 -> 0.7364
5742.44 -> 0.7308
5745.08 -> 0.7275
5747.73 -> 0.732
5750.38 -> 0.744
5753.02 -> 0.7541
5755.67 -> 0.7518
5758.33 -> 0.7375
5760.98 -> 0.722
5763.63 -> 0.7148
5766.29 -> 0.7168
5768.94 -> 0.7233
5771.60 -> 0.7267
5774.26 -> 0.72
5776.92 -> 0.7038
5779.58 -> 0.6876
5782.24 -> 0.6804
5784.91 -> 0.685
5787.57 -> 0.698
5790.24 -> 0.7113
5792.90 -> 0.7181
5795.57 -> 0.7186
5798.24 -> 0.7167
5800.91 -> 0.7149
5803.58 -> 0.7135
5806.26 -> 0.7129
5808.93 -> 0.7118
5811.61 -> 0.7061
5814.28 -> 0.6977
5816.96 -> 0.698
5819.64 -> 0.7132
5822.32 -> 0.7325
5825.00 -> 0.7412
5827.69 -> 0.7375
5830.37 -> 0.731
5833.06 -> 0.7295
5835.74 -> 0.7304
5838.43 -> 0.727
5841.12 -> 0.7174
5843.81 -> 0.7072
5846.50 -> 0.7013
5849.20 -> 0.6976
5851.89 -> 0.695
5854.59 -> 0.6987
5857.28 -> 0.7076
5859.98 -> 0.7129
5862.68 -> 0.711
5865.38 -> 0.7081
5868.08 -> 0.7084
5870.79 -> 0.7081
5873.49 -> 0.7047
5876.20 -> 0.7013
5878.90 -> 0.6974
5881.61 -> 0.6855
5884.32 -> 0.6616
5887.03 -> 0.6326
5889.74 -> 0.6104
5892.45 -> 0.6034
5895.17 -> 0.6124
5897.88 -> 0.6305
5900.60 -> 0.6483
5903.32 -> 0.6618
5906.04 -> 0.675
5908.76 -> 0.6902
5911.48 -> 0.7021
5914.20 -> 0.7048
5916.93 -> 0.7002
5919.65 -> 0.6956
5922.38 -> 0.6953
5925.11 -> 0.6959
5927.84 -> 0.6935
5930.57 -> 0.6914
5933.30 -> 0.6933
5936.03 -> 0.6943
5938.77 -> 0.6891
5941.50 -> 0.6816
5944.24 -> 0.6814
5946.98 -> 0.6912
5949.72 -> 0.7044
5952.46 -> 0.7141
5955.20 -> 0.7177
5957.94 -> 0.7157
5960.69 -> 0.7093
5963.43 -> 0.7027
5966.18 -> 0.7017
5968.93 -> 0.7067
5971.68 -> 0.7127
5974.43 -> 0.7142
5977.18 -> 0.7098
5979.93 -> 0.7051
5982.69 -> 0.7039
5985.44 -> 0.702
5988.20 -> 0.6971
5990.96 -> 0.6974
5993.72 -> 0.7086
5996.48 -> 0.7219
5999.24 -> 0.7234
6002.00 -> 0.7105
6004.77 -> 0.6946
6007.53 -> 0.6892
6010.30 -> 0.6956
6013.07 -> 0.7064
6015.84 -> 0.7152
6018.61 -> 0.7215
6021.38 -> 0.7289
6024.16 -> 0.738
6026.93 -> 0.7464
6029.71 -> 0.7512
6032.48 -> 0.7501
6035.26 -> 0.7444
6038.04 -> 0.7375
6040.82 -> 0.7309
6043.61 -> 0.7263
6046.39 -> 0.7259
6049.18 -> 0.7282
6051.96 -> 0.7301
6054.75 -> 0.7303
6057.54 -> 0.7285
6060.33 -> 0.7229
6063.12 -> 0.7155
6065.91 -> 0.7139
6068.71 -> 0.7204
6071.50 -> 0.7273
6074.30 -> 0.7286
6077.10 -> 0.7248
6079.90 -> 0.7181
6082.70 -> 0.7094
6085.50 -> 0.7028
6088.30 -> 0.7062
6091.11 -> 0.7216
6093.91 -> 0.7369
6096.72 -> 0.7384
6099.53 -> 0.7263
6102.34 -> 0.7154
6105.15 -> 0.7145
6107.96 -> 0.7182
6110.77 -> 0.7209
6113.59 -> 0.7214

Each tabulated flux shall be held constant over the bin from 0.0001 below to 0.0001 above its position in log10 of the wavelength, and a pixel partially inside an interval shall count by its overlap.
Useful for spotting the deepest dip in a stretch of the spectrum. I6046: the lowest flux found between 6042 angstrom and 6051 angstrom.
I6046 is 0.7259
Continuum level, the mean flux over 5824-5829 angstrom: 0.74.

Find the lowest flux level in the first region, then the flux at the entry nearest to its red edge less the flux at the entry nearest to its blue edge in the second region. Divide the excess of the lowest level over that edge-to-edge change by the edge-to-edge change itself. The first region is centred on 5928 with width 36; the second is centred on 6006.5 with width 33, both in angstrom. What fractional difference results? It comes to 21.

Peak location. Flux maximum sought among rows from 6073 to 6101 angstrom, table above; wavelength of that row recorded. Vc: 6096.72 angstrom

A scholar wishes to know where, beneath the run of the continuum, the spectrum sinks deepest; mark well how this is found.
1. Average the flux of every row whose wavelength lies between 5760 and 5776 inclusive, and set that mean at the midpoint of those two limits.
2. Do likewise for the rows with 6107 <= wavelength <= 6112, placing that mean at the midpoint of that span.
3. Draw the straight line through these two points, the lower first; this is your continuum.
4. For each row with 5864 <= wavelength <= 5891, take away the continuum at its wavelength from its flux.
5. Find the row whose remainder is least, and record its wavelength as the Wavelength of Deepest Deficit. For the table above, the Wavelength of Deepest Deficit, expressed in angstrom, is 5889.74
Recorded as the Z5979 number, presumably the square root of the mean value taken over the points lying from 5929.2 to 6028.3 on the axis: 0.841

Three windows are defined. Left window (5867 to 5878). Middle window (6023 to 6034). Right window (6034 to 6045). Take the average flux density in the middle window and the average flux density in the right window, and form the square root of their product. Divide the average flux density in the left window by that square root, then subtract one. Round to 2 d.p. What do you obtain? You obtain -0.05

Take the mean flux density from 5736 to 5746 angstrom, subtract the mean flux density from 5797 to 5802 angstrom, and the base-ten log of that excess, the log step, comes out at -1.77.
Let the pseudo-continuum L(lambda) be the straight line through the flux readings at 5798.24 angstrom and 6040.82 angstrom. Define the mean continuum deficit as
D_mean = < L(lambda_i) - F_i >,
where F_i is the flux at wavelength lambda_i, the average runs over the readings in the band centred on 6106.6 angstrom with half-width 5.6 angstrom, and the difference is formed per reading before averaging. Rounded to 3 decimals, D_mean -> 0.017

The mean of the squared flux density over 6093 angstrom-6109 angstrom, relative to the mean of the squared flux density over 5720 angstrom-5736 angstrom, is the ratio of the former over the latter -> 1.03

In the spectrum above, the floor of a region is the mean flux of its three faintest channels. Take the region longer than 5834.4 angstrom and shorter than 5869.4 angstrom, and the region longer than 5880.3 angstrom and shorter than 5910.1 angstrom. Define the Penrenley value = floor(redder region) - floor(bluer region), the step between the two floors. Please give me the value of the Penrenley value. -0.09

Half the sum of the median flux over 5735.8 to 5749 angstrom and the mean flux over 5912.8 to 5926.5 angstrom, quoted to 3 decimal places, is 0.715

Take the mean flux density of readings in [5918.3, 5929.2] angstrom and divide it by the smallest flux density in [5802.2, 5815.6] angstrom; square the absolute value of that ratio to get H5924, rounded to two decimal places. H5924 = 0.99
